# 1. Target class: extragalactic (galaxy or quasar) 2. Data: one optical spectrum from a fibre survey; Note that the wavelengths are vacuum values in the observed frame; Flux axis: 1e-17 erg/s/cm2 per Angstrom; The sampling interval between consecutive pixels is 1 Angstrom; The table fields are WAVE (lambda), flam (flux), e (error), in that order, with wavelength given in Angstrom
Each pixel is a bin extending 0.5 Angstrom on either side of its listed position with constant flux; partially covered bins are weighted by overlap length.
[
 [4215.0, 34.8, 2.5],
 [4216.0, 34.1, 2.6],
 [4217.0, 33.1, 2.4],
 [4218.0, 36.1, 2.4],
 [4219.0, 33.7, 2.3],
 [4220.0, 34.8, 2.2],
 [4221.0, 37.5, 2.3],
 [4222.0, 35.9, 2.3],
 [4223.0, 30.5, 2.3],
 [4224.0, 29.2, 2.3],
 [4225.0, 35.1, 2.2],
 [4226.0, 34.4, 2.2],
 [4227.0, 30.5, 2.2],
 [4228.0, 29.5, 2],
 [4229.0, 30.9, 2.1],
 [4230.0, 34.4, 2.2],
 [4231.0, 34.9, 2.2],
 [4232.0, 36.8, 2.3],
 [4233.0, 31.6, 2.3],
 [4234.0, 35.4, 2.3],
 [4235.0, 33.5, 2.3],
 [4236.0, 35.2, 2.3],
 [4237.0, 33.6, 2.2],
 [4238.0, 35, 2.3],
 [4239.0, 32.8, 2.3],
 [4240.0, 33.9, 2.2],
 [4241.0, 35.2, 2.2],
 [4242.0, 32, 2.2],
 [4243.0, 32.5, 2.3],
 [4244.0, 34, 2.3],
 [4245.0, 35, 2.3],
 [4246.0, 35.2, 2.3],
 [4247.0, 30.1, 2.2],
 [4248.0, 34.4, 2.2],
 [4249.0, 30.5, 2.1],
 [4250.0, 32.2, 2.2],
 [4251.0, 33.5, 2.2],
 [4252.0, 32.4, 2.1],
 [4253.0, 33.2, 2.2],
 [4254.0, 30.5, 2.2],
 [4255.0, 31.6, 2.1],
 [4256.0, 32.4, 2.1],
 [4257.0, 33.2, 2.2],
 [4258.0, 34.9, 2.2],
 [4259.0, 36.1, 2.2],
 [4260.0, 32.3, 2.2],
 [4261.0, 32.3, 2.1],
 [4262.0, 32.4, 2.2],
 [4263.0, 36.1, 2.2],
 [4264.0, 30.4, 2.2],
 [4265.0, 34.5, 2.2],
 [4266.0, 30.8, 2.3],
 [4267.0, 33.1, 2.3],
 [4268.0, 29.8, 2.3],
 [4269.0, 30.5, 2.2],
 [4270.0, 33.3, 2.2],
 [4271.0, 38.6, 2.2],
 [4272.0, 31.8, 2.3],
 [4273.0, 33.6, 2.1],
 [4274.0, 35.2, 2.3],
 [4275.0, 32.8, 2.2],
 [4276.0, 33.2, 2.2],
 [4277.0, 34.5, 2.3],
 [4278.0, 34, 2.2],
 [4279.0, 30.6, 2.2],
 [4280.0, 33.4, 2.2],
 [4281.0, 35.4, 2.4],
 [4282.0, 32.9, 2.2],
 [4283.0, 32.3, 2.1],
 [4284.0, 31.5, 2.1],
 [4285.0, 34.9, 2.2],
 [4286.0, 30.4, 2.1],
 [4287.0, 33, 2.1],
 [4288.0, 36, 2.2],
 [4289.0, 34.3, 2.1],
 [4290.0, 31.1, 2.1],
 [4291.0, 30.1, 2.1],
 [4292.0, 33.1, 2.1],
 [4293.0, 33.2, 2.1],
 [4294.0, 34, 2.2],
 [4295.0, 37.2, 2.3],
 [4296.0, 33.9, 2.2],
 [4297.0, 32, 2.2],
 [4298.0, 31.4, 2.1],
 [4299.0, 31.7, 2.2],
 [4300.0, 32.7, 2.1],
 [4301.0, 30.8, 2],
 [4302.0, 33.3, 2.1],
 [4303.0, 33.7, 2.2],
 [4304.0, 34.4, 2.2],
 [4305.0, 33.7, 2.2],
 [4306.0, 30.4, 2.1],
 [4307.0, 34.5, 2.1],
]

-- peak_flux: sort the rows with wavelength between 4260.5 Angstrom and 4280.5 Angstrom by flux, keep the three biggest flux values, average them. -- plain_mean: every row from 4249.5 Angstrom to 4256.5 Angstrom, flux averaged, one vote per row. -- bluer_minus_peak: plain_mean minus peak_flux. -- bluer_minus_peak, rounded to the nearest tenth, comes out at -4.4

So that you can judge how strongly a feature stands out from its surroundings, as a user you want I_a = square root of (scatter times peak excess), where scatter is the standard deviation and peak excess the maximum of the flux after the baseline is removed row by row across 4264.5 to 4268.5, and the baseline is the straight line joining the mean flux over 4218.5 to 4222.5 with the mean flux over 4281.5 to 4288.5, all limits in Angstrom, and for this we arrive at 1.2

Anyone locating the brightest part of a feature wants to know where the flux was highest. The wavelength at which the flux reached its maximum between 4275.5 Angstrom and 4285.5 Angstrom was 4281.0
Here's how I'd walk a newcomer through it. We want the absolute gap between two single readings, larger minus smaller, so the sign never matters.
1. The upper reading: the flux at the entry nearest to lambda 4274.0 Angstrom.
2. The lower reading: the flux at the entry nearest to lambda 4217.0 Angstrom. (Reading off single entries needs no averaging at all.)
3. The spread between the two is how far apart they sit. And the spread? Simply 2.1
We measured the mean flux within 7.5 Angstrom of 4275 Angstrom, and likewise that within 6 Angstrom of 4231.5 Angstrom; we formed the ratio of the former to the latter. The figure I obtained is 1.00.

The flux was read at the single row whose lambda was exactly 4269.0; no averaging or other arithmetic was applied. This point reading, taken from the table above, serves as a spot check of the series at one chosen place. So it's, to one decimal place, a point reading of 30.5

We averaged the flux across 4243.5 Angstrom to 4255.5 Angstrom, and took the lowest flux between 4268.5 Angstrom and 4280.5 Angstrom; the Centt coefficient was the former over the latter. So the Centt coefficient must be 1.07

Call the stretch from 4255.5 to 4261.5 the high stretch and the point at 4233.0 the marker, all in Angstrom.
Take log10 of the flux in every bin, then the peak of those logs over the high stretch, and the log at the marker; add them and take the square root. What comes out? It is 1.75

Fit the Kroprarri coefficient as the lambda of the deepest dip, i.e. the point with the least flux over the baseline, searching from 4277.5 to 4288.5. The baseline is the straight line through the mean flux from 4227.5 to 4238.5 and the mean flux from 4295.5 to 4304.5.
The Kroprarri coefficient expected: 4286.0 Angstrom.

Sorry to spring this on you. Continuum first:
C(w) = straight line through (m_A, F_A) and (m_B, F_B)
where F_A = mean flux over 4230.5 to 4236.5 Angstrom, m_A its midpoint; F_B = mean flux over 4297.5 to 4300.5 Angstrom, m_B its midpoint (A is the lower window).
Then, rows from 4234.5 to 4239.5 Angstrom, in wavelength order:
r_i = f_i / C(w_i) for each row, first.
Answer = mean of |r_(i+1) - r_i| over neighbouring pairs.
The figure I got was 0.050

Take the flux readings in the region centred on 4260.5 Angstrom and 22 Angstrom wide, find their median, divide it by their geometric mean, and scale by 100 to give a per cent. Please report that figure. 99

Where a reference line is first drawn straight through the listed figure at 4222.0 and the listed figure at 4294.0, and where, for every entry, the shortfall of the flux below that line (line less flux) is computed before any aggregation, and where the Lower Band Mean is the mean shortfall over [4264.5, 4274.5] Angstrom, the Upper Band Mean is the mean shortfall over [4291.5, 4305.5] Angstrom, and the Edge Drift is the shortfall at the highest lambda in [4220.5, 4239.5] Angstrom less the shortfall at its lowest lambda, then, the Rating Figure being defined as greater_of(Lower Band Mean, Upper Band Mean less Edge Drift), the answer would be 1.5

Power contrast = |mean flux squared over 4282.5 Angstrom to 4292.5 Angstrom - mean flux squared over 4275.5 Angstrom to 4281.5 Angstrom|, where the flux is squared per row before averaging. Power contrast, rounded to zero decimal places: 55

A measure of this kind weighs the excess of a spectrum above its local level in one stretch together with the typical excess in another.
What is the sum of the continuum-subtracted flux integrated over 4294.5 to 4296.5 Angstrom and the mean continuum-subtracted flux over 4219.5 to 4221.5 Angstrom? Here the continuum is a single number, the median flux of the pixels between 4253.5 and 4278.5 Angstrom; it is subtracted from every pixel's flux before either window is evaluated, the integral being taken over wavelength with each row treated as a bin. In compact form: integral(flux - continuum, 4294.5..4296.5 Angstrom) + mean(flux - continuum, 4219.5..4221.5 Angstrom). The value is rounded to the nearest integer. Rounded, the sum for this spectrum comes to 8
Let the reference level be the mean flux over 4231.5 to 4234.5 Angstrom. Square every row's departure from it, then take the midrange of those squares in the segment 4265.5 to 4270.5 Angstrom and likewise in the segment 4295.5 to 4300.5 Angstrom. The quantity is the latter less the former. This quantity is -7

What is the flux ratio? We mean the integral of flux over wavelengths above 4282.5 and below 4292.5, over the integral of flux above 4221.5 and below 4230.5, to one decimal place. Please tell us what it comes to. 1.1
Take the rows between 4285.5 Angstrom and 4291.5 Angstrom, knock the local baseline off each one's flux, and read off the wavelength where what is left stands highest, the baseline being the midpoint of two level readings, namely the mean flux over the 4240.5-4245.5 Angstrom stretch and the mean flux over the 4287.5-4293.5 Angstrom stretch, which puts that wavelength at 4288.0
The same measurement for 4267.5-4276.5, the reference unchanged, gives 4271.0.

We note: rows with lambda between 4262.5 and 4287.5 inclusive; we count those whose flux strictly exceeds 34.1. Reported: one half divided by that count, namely 0.071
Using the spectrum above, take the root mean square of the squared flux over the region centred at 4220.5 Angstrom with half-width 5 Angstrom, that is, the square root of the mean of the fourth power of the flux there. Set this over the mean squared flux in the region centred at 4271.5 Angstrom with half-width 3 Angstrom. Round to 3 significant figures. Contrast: 1.02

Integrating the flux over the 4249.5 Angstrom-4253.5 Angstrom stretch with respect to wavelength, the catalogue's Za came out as 131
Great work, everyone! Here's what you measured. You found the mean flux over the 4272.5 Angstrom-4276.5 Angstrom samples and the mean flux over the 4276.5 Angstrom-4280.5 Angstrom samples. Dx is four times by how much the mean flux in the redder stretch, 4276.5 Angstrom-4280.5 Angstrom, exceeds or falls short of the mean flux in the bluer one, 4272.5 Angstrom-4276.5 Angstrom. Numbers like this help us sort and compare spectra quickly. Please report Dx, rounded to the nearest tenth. -2.3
